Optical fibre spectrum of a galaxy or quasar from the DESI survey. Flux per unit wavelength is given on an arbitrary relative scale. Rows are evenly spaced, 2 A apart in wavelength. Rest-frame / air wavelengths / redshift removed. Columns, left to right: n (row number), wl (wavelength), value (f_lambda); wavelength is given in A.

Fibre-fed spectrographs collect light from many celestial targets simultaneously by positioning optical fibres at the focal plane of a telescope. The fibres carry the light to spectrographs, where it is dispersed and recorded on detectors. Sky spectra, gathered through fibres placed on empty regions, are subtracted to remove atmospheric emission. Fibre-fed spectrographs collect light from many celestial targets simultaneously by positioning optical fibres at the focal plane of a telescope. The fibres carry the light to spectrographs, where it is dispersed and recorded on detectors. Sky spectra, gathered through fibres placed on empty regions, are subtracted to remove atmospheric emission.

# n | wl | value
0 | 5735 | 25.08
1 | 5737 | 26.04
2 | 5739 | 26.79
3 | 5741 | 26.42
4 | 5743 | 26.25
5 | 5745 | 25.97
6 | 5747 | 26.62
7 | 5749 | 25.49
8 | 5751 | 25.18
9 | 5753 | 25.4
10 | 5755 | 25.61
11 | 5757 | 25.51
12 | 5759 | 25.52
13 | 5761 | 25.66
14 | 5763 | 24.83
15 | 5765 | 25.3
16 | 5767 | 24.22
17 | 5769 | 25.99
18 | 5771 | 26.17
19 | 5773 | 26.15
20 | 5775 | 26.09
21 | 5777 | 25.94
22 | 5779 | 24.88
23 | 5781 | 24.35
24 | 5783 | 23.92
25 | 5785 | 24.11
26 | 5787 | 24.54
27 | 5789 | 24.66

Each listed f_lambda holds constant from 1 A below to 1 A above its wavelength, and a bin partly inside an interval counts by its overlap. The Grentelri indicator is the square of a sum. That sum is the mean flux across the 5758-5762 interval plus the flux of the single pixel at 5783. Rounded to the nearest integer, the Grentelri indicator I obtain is 2451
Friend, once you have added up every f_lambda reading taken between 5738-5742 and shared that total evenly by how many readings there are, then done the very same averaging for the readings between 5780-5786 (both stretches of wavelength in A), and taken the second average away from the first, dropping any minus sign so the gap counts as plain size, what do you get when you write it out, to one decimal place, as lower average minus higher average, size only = 2.5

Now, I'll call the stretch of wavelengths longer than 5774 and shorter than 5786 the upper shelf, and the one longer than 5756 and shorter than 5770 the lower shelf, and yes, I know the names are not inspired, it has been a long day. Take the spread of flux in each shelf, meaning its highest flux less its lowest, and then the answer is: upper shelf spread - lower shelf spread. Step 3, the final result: 0.4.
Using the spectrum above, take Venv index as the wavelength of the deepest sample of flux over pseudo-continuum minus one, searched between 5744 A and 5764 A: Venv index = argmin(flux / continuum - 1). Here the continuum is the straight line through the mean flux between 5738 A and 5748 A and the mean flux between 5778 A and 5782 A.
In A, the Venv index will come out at 5751 A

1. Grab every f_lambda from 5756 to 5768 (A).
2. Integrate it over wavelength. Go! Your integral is 302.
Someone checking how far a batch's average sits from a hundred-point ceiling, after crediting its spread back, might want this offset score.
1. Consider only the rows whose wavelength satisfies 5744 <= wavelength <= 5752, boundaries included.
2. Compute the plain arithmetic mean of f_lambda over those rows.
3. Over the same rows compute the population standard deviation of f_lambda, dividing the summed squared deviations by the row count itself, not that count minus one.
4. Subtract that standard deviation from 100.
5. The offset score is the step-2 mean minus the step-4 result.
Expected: -73.6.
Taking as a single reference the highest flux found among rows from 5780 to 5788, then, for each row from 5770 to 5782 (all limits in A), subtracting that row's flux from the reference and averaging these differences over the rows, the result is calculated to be -1.06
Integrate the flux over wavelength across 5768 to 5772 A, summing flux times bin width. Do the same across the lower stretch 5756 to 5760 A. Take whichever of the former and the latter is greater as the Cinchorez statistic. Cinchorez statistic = 104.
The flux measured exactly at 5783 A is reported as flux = 23.92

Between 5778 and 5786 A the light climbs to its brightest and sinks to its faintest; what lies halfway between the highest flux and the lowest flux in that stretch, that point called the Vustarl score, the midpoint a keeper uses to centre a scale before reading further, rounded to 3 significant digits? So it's 24.4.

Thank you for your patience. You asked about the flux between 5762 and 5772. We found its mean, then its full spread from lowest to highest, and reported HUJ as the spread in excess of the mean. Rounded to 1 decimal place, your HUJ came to -23.4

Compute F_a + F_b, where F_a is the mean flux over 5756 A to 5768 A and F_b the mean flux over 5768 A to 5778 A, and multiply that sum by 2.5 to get 128.1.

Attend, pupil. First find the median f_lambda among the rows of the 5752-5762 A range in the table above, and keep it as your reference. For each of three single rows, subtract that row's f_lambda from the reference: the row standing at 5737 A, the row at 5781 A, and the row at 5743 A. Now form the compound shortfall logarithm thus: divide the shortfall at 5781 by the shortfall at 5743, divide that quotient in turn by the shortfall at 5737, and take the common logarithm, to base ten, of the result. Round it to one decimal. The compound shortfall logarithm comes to 0.5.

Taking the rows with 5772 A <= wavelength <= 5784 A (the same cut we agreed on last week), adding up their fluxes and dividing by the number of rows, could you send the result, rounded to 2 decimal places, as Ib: 25.22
